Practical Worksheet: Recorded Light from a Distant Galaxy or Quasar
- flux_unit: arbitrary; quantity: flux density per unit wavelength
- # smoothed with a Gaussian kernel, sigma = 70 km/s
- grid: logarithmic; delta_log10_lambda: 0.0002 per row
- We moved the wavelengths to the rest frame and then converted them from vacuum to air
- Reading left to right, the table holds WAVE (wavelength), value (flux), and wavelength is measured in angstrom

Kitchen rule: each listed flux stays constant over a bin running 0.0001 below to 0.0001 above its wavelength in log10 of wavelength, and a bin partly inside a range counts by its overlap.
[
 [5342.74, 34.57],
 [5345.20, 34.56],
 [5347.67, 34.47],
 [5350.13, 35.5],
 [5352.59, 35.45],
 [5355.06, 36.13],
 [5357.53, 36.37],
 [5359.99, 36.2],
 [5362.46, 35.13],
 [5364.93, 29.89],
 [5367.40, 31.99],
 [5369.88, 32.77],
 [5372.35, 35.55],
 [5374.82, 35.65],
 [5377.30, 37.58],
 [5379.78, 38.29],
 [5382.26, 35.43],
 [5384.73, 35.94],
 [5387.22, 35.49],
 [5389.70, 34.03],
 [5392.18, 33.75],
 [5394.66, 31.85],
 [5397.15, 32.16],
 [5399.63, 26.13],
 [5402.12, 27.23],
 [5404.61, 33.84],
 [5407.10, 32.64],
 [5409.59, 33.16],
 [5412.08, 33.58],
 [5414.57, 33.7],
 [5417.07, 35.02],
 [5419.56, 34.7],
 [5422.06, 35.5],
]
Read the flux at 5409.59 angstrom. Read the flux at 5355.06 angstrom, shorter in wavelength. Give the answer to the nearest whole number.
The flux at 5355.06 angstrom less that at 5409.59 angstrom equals 3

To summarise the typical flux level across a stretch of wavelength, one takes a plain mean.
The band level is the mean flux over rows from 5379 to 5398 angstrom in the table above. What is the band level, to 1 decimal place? 34.6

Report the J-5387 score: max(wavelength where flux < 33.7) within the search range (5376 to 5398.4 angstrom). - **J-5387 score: 5397.15 angstrom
